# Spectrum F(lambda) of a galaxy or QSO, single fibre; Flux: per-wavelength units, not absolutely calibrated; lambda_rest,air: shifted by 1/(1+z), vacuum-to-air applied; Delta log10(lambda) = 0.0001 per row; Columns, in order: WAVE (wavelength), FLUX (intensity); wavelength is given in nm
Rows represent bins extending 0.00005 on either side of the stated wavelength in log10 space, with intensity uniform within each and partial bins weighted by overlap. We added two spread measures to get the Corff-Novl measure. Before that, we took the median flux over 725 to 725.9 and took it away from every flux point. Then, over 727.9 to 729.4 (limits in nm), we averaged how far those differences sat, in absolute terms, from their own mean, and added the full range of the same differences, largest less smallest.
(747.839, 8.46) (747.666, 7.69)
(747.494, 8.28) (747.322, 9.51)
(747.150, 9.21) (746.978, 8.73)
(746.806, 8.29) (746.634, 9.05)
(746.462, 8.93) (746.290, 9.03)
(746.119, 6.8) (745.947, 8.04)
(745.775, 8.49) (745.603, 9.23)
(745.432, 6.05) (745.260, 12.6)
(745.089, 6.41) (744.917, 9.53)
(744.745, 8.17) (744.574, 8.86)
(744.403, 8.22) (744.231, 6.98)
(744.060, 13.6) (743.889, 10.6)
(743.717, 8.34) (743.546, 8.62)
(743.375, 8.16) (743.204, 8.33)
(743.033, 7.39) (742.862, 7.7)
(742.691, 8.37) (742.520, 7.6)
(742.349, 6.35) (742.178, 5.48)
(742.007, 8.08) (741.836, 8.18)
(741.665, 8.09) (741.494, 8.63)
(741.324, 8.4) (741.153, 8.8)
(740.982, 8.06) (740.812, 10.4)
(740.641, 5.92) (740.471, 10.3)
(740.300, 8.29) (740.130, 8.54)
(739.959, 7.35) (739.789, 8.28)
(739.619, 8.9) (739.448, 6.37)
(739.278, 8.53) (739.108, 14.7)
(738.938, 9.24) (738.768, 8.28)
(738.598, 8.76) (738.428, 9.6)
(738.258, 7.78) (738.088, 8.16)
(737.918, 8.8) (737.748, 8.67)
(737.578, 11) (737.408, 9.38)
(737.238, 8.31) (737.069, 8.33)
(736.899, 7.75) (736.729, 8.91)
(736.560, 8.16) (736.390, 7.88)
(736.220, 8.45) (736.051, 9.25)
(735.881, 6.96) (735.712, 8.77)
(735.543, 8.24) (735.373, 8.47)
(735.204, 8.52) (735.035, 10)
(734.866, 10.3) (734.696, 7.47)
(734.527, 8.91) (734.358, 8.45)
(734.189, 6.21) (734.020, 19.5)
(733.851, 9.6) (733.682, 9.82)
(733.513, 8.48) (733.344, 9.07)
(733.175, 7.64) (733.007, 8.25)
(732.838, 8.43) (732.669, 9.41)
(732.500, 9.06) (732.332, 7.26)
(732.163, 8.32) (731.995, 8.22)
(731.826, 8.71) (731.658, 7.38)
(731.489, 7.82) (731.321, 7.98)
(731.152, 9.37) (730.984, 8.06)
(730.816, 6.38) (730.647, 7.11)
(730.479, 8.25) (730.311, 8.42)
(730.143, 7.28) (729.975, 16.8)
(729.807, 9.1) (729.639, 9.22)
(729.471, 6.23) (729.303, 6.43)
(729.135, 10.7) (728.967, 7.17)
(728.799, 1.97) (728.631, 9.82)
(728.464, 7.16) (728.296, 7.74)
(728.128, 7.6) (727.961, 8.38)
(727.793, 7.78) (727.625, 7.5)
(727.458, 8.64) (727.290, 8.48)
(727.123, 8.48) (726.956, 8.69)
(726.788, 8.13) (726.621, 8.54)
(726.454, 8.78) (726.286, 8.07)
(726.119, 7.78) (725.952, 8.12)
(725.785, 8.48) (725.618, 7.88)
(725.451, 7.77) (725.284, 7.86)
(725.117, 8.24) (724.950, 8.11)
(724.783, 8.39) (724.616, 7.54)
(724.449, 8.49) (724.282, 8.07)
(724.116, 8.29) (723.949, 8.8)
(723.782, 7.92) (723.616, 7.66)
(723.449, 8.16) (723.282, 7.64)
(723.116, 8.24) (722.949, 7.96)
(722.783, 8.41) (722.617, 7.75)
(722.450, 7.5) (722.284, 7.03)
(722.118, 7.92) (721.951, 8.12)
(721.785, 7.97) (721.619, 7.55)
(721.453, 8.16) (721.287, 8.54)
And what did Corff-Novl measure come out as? 10.3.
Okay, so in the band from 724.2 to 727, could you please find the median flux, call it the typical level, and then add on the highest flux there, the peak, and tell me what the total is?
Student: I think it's 16.9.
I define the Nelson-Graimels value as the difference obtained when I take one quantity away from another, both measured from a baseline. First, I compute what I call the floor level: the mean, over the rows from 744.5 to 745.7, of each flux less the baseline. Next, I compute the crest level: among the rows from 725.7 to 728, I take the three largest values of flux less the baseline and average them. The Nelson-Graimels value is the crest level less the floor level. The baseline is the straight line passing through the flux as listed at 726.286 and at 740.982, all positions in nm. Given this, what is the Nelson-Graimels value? 0.00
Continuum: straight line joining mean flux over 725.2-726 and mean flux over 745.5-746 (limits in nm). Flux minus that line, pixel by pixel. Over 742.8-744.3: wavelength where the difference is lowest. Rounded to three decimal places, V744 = 744.231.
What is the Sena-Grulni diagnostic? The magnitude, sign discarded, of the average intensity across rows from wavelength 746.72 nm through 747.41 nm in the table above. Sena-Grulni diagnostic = 8.9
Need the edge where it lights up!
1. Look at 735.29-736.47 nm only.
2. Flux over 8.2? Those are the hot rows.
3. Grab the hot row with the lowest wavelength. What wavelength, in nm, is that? 735.373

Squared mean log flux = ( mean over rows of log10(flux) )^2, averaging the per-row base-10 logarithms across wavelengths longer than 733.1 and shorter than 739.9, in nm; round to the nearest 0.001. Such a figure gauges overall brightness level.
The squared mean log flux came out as 0.893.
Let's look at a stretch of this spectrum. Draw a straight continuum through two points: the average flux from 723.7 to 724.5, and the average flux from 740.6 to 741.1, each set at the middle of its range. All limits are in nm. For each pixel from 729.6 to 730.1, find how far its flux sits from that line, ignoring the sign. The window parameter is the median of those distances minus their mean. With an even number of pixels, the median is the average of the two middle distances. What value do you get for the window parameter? -2.5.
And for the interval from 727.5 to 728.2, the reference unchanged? 0.1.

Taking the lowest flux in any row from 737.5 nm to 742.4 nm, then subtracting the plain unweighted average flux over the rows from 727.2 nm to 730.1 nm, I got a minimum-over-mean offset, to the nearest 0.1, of -2.8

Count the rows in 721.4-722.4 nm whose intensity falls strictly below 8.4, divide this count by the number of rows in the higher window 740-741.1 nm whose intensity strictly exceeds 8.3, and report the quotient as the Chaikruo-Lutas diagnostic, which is 2.0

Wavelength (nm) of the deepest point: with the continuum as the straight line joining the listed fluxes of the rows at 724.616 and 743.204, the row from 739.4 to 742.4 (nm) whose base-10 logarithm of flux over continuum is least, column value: 742.178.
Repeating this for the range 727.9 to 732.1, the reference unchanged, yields 728.799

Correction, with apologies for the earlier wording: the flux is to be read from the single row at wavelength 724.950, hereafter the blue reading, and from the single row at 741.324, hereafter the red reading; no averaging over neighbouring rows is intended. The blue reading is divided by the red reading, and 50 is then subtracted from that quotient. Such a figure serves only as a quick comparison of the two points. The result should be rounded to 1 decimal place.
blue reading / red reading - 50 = -49.0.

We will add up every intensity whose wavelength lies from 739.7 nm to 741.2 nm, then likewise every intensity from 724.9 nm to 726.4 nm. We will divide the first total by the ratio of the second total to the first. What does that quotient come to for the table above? 79.8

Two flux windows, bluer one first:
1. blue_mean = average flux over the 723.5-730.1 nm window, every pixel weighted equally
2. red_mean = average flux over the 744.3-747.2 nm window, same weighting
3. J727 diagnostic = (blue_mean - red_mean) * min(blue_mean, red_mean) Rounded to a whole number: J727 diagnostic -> -3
